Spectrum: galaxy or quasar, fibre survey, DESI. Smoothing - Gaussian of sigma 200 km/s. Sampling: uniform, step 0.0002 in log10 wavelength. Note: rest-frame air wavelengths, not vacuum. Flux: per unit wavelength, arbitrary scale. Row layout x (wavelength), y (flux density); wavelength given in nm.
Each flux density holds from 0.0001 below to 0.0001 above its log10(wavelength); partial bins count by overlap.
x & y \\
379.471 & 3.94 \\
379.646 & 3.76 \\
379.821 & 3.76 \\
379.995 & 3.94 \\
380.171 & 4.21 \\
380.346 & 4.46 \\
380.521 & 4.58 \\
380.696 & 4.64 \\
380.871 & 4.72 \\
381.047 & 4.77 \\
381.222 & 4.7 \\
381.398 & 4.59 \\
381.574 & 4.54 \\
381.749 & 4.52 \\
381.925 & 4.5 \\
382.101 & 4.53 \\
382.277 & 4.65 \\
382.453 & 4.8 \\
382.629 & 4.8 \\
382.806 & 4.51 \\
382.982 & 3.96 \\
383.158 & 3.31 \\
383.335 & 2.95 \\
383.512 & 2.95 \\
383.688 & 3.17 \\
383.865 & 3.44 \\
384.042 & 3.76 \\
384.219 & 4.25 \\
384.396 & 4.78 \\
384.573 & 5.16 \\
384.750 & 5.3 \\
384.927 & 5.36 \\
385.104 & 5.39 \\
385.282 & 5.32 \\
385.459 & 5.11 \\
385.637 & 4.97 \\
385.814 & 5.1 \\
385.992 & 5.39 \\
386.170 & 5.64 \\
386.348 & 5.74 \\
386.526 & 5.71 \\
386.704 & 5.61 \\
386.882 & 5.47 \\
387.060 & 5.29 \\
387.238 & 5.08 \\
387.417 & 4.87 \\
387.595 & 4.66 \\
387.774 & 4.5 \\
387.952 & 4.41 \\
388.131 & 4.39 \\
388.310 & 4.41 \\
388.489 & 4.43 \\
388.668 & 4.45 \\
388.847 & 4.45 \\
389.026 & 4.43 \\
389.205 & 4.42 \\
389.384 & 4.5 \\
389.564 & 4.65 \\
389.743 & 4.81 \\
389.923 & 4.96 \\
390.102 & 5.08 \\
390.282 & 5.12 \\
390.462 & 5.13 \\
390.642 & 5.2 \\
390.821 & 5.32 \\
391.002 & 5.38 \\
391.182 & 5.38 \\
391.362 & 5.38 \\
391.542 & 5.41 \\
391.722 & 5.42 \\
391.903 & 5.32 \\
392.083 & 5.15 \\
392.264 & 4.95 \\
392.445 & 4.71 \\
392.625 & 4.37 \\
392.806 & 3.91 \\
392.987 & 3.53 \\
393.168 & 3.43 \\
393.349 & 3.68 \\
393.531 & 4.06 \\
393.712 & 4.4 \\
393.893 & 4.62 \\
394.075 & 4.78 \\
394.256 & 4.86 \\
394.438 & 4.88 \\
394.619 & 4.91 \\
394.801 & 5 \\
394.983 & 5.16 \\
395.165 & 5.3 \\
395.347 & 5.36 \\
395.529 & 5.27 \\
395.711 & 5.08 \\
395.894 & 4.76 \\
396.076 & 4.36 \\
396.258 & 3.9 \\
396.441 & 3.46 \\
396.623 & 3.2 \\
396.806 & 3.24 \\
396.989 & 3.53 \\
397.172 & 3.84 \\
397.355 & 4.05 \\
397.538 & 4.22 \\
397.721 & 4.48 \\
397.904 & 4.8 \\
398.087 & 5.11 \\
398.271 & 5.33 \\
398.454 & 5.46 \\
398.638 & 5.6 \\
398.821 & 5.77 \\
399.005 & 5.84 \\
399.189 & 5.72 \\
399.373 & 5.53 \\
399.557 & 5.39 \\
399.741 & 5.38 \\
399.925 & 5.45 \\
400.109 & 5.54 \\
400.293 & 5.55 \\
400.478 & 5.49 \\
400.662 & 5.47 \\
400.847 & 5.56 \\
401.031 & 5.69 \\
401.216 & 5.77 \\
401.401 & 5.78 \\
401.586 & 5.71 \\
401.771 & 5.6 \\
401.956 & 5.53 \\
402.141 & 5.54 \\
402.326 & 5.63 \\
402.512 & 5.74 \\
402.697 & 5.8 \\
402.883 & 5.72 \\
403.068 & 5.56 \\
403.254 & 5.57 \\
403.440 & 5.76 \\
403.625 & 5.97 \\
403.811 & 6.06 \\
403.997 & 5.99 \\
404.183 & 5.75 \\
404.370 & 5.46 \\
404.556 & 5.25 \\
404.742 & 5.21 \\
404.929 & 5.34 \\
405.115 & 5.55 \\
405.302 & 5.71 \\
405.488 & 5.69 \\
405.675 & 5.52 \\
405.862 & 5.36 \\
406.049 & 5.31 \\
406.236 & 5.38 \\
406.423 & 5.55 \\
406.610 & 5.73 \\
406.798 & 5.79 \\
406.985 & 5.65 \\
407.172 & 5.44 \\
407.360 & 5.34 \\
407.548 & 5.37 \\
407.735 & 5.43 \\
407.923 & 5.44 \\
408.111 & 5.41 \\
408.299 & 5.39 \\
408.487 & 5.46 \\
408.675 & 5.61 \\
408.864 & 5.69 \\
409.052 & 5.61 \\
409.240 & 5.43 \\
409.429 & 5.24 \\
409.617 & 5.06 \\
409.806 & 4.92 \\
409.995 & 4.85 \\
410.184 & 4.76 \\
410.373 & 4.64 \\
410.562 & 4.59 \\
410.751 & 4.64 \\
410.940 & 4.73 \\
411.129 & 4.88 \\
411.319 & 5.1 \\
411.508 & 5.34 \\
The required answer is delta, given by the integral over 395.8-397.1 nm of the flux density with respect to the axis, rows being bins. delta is 4.9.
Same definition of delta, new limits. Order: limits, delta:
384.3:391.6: 36.7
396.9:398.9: 9.5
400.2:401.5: 7.3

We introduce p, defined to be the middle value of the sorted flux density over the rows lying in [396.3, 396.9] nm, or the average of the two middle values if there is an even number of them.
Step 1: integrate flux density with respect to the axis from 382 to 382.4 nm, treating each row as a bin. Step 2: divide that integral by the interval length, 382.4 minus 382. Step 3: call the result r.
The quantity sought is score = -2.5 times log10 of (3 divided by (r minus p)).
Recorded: -0.9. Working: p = 3.2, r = 4.6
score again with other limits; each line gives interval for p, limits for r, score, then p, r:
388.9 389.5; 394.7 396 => -1.6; 4.4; 5.1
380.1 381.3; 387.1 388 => -3.6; 4.6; 4.8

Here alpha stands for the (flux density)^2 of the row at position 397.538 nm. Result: 17.8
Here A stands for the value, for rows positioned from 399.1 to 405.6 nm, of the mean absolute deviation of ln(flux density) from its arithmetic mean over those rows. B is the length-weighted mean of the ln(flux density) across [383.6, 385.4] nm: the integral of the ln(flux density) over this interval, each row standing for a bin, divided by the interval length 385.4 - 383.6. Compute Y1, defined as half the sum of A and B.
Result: 0.77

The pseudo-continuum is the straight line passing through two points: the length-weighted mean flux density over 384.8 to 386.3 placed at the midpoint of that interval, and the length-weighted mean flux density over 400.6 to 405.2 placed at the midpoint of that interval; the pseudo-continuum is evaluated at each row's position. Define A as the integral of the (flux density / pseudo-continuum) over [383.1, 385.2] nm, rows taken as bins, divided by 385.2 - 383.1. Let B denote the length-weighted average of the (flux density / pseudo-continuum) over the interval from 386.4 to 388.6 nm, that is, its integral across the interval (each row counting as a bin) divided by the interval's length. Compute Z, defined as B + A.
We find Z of 1.71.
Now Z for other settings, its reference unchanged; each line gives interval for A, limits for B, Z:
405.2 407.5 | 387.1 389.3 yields 1.82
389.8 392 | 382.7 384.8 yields 1.72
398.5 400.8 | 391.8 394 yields 1.80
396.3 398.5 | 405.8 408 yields 1.72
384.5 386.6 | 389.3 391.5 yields 1.95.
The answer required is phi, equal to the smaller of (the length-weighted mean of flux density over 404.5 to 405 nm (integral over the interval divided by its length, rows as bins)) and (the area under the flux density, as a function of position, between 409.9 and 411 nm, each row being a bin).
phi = 5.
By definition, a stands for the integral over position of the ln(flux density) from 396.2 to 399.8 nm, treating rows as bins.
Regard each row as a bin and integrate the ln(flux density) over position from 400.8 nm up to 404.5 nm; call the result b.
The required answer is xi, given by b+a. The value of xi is 11.9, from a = 5.5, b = 6.4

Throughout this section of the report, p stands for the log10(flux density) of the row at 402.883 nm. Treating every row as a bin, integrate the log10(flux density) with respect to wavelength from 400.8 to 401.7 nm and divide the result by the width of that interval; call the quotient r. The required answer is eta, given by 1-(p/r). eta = 0.00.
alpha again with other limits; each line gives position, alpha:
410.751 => 21.5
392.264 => 24.5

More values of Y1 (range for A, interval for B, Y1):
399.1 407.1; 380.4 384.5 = 0.73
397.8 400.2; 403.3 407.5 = 0.88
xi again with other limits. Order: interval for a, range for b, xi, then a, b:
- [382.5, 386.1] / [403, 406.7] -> 11.7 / 5.3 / 6.4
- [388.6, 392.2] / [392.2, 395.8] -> 11.3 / 5.8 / 5.5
